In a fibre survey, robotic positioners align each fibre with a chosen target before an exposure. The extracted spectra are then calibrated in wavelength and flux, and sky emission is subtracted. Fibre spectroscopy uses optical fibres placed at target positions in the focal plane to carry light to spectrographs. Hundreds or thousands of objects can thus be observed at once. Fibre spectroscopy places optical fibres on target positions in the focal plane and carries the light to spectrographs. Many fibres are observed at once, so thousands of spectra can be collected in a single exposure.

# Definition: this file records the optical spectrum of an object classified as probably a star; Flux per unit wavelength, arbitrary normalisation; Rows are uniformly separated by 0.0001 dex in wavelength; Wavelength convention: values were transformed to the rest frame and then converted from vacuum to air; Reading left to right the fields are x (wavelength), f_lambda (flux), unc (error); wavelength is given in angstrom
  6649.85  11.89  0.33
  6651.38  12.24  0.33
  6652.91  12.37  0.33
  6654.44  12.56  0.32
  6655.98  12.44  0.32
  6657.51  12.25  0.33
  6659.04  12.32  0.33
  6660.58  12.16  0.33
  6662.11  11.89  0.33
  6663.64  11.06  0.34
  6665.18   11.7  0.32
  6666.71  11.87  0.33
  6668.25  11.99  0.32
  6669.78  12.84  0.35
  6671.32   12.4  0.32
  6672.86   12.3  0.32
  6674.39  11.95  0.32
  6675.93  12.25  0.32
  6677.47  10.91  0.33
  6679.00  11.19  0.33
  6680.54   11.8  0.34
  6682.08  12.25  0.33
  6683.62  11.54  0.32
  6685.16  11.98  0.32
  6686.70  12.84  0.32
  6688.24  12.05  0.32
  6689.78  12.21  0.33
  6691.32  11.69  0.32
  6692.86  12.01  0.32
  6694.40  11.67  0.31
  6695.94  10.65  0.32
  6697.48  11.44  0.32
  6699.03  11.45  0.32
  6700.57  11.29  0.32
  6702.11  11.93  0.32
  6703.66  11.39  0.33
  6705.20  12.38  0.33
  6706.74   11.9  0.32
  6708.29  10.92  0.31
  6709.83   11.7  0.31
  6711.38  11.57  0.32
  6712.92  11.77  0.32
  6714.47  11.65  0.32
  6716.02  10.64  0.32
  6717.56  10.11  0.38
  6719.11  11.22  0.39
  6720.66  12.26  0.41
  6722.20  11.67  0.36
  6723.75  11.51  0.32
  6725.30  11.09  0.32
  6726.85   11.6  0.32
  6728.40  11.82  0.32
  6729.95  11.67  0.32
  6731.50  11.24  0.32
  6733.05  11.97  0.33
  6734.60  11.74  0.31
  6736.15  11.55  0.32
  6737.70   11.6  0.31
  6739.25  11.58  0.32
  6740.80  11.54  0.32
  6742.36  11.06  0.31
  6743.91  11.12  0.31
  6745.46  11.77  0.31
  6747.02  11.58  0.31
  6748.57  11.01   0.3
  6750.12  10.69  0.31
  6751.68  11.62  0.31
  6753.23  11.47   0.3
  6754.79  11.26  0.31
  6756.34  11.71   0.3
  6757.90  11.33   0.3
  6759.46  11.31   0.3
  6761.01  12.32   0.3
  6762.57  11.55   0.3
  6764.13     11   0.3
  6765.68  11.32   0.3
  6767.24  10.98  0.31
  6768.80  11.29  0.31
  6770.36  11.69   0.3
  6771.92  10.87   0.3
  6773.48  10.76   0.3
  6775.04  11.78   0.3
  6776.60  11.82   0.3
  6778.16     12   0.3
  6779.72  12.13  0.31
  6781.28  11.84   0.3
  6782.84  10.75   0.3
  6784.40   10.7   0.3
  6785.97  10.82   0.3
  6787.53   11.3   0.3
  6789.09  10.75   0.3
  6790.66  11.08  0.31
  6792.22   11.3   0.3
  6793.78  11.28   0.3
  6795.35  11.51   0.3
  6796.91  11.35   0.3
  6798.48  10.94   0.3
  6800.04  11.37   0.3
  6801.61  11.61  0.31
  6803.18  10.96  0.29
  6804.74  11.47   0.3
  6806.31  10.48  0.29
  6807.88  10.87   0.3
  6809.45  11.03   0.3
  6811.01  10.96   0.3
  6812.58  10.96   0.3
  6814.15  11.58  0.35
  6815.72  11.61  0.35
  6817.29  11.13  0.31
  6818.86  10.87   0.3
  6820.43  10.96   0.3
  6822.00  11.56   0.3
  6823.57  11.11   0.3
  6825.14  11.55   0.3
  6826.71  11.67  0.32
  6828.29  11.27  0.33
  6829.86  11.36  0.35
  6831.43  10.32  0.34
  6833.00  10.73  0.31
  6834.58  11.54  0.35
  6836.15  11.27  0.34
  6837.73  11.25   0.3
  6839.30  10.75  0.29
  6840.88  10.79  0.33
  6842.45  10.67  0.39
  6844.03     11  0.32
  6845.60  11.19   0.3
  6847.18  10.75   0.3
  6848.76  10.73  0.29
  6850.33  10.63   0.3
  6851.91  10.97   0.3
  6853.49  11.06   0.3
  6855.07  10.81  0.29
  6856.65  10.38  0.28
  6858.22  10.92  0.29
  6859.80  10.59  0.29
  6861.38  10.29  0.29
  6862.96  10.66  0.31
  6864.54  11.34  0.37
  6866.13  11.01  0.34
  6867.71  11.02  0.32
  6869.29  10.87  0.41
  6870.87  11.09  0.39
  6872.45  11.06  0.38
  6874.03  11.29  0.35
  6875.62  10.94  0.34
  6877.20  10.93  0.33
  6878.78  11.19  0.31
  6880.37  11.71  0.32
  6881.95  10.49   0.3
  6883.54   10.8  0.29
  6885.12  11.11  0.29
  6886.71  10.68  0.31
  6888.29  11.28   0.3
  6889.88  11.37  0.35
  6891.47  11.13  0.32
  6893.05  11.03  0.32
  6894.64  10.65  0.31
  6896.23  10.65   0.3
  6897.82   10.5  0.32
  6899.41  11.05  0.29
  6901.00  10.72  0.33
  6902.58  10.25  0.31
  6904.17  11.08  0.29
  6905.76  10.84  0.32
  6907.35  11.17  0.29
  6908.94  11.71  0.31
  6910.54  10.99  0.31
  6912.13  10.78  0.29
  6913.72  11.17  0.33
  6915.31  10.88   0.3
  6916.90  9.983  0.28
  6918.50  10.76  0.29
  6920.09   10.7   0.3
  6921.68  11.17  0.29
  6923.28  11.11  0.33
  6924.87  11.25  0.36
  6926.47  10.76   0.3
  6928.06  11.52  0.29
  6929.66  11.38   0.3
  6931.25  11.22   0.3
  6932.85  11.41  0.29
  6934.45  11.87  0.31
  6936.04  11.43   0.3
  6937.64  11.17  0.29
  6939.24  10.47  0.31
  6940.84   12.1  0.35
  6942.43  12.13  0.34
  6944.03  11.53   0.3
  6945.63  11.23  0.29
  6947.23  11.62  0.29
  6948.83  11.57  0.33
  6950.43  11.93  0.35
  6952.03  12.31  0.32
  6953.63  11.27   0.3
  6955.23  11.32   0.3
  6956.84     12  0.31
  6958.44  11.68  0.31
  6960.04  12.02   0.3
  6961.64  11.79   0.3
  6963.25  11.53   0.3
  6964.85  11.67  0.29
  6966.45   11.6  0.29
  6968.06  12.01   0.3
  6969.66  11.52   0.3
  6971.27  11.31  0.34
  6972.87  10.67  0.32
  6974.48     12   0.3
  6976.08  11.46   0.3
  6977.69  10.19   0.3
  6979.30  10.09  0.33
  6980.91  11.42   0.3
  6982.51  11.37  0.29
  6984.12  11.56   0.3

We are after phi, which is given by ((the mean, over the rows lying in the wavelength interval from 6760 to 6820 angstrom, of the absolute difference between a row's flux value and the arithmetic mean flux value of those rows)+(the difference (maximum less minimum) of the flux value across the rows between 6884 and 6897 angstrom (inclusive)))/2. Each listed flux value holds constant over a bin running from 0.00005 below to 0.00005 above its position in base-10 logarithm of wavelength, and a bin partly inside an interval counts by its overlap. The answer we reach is 0.5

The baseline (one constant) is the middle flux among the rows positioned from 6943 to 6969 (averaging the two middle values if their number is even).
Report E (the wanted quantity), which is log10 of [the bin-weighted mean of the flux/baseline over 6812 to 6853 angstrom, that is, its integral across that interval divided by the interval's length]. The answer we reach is -0.02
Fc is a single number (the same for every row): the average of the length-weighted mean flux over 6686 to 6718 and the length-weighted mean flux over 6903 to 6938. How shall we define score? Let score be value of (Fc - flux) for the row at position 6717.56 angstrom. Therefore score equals 1.2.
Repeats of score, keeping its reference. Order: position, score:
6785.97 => 0.5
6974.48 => -0.7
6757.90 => 0.0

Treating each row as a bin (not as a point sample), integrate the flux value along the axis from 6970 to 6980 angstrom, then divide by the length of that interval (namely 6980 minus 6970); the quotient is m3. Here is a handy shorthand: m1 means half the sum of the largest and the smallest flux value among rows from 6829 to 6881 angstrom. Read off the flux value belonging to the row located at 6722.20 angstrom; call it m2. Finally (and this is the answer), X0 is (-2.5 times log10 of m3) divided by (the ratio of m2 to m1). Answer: -2.45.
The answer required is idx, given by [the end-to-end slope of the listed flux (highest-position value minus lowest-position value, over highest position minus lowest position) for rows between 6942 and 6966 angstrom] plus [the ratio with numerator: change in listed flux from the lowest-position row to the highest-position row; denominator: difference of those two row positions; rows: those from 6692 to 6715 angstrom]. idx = -0.04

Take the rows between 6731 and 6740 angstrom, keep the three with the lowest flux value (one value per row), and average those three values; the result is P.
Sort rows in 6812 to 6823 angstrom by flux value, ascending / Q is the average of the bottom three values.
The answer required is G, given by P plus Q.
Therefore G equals 22.4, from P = 11.5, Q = 10.93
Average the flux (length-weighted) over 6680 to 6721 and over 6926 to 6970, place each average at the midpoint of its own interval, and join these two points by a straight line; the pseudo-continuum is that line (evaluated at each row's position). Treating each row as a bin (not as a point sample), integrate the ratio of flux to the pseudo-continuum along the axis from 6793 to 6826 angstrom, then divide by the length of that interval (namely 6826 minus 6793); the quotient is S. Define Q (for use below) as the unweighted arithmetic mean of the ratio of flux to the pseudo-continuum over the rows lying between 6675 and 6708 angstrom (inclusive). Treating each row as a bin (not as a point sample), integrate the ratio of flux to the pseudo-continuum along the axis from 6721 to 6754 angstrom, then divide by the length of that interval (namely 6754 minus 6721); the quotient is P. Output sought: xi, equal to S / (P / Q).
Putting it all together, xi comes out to 0.99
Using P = 0.99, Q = 1.01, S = 0.965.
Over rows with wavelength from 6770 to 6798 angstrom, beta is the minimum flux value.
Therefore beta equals 10.7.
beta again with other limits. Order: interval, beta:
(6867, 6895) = 10.49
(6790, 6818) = 10.48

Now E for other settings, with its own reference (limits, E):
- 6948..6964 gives 0.00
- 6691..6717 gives 0.00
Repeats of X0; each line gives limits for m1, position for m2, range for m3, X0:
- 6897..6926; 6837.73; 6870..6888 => -2.51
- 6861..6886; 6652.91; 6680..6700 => -2.38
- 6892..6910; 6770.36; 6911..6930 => -2.44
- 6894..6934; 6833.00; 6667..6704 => -2.71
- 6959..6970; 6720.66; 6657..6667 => -2.58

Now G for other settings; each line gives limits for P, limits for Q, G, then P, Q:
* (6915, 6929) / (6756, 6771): 21.6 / 10.5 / 11.09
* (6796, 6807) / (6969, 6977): 21.9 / 10.8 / 11.15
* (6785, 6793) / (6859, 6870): 21.4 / 10.9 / 10.51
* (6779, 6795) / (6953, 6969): 22.1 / 10.7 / 11.37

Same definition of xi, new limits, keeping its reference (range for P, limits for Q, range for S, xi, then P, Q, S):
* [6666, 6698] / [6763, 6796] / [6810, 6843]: 0.91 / 1.02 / 0.97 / 0.960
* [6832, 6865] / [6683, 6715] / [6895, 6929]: 1.01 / 0.94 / 1.01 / 0.941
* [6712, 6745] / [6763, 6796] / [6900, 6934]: 0.94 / 0.99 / 0.97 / 0.949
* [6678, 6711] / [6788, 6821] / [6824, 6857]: 0.90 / 1.01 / 0.96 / 0.947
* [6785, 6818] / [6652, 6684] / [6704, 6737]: 1.06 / 0.96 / 1.03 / 0.991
